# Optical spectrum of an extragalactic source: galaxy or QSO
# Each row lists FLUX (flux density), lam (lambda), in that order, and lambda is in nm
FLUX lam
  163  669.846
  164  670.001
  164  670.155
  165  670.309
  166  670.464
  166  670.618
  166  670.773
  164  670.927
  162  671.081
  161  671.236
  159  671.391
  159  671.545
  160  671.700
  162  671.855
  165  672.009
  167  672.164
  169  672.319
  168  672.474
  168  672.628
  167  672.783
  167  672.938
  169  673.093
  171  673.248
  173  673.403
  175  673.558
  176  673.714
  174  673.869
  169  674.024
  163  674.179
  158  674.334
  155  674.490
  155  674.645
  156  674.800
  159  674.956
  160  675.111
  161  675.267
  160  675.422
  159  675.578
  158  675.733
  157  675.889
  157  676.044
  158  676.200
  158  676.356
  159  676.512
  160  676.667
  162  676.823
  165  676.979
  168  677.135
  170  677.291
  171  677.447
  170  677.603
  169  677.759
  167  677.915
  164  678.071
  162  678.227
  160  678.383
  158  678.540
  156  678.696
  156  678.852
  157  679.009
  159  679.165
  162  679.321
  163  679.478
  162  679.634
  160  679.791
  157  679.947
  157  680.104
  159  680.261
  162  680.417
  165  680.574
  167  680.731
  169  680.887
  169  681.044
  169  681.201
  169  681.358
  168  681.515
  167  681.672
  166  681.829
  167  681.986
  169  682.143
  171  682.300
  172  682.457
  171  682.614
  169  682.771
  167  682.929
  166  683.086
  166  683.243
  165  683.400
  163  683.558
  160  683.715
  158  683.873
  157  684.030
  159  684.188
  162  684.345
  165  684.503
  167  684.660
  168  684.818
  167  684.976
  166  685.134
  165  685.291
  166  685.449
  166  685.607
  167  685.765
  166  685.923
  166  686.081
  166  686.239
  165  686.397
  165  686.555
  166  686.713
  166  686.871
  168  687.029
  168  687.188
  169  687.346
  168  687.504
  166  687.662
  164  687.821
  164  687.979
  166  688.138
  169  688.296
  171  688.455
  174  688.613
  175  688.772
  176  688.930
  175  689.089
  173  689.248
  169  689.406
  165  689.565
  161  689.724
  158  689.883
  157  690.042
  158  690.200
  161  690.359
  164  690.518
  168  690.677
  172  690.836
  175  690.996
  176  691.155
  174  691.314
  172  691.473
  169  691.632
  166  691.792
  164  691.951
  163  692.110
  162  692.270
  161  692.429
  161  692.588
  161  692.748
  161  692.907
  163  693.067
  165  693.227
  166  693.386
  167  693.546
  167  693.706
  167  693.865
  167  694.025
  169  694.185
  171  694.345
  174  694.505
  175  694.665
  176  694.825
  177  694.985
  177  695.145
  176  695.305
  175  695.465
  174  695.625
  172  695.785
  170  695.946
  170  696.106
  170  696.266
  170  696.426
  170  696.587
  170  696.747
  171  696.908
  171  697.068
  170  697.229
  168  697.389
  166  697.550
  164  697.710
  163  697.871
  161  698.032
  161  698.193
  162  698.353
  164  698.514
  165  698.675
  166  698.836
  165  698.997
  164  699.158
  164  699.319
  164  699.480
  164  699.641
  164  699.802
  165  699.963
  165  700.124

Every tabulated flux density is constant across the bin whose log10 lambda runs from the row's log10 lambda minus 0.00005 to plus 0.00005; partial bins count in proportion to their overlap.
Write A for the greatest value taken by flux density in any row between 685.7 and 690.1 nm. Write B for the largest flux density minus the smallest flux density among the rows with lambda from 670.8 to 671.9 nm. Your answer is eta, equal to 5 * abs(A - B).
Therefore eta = 855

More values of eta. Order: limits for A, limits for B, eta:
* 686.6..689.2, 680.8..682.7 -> 850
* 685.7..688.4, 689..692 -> 750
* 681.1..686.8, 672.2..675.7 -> 755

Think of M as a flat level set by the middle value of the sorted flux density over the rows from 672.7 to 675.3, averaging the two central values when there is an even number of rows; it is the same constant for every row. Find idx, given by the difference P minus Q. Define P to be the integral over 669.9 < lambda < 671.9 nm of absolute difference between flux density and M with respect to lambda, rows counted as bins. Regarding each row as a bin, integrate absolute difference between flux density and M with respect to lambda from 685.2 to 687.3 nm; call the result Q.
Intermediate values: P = 8.1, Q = 2.4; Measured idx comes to 5.7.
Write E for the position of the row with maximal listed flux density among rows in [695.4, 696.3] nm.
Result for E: 695.465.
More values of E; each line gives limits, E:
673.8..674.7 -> 673.869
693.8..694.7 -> 694.665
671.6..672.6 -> 672.319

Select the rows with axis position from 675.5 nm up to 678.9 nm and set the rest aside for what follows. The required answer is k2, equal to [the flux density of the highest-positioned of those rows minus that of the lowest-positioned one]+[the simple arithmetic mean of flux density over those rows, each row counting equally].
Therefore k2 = 159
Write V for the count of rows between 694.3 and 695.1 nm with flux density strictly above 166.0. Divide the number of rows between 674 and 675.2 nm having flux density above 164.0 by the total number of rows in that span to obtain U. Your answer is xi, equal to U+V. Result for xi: 5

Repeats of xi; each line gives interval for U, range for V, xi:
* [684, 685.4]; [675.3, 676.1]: 1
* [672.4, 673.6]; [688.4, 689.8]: 8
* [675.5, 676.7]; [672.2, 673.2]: 6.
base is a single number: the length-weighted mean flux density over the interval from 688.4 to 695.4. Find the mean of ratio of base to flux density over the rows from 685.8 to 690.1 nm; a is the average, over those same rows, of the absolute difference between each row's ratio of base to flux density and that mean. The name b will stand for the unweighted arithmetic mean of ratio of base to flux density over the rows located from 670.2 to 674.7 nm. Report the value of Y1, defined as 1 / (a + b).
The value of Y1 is 0.963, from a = 0.021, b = 1.017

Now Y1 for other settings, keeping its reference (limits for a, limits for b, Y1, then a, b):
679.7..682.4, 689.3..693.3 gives 0.958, 0.024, 1.020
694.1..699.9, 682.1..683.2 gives 0.982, 0.024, 0.994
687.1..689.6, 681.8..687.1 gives 0.966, 0.020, 1.016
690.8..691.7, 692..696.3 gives 0.991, 0.011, 0.997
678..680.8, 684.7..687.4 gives 0.973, 0.018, 1.010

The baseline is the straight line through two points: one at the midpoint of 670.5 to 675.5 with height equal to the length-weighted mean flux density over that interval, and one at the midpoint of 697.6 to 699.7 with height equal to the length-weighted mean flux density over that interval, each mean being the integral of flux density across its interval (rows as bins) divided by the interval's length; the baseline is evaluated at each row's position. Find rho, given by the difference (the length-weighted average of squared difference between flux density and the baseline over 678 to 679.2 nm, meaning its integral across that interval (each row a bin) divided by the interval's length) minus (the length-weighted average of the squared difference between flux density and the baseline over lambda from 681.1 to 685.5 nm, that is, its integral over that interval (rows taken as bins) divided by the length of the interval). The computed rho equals 19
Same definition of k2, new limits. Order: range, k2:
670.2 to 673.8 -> 177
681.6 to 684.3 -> 157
